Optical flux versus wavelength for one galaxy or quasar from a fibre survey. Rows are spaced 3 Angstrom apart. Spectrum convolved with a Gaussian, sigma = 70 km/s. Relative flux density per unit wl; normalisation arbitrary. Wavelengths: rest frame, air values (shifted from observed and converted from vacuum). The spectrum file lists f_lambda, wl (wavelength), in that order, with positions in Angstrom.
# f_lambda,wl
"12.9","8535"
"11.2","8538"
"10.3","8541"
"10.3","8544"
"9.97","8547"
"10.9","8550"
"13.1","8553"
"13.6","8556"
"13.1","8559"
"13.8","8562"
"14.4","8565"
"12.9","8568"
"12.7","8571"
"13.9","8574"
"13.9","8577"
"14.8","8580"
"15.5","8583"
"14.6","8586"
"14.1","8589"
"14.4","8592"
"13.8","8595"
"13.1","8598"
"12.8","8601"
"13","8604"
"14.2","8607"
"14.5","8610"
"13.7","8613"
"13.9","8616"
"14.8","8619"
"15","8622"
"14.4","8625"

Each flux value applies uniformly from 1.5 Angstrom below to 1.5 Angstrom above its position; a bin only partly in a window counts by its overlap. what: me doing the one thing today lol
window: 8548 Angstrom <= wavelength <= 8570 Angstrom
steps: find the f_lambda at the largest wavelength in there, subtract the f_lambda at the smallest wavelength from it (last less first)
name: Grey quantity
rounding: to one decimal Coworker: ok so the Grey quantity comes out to 2.0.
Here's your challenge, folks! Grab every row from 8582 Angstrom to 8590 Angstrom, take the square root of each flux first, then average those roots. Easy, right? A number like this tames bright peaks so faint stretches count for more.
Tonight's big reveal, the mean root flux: 3.84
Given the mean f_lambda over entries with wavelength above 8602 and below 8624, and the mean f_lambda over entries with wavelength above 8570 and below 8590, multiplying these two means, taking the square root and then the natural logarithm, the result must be 2.65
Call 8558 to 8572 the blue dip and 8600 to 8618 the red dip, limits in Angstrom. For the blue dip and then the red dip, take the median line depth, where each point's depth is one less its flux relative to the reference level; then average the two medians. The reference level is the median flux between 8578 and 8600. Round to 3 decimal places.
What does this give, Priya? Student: 0.066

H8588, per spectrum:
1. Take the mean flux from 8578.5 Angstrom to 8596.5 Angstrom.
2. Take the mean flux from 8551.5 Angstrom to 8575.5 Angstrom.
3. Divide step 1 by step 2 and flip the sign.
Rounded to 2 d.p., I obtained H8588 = -1.08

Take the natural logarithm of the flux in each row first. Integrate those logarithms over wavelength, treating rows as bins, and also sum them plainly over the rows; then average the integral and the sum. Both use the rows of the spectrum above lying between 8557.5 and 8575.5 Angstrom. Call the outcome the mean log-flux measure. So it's 31.2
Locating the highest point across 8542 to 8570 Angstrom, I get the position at 8565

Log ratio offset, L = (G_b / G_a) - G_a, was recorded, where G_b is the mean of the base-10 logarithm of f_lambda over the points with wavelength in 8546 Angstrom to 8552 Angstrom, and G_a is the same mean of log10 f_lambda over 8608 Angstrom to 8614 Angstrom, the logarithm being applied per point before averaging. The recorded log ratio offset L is -0.26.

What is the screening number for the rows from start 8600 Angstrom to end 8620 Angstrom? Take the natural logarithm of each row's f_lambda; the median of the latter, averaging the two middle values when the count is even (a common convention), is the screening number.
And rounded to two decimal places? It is 2.63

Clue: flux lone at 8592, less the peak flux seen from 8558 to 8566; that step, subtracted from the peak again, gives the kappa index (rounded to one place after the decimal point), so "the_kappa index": 14.4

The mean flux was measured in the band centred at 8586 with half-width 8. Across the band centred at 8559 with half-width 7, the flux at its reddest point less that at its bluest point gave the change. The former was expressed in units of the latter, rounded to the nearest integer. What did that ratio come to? 11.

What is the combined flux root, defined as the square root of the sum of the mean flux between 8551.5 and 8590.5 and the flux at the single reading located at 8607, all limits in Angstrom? 5.30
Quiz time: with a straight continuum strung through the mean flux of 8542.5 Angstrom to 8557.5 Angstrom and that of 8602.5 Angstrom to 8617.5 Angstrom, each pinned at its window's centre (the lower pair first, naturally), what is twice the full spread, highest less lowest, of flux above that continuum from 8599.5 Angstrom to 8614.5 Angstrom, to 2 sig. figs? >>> 2.7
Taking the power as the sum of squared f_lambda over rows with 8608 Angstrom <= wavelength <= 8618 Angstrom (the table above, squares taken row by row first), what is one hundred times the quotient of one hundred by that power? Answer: 17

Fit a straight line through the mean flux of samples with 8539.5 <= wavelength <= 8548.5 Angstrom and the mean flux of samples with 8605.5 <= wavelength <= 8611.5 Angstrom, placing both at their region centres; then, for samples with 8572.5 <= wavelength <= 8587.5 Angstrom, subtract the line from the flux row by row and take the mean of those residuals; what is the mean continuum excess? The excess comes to 2.0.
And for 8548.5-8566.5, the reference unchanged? 2.1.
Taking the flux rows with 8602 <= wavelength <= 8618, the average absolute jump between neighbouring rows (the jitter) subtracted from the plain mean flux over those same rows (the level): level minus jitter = 13.2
